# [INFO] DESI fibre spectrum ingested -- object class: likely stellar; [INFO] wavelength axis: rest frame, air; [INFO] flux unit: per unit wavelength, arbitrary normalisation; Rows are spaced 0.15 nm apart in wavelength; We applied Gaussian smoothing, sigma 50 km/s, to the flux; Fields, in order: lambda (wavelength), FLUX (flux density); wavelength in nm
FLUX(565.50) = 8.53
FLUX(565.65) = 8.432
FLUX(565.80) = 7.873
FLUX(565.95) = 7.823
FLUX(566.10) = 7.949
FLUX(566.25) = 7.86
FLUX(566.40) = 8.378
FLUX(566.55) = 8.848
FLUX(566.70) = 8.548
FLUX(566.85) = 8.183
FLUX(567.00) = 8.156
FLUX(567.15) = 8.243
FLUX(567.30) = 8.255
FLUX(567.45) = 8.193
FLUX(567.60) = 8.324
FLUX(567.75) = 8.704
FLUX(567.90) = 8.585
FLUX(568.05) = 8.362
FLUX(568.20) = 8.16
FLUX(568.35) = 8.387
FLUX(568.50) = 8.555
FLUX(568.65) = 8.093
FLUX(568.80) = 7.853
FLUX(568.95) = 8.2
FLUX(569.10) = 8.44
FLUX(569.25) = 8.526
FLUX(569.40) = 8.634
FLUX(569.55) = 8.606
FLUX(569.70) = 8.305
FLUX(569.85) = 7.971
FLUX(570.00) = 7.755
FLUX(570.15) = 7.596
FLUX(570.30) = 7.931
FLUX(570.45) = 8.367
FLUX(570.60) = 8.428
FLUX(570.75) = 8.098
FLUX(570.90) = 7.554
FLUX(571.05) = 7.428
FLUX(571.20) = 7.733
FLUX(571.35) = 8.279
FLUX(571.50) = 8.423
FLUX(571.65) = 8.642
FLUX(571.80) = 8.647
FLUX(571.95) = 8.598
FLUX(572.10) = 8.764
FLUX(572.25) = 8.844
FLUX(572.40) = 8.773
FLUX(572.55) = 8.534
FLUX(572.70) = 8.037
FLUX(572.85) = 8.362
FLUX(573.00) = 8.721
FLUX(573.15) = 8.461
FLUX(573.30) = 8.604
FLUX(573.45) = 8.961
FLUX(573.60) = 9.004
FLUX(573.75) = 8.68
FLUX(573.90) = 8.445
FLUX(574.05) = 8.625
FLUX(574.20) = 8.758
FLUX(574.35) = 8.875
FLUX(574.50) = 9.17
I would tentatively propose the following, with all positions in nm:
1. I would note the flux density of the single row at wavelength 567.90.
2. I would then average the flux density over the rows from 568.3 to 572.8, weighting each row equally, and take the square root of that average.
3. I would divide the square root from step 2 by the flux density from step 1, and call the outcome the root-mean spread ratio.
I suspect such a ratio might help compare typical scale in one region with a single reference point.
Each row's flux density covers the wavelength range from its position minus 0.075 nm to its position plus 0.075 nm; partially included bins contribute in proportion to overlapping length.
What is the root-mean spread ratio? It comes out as 0.335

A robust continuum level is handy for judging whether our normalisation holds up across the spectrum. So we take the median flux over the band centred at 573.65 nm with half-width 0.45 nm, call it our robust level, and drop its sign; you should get 8.65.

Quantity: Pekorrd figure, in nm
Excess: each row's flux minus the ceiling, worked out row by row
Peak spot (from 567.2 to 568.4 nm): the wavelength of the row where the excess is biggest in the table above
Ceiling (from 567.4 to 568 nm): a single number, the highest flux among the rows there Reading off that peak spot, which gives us 567.75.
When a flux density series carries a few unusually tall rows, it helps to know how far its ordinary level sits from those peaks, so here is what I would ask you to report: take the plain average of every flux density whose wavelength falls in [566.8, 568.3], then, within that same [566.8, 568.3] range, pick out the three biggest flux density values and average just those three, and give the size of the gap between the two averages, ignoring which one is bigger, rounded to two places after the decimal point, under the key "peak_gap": 0.23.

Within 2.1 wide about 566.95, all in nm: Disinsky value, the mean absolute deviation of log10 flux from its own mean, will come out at 0.012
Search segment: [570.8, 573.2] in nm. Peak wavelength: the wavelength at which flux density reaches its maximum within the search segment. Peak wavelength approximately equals 572.25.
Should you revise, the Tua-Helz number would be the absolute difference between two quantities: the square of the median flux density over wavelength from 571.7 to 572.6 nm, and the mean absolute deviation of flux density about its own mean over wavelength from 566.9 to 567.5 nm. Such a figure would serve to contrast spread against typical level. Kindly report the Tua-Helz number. 76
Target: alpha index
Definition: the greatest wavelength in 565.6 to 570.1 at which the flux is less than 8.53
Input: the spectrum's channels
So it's 570.00 nm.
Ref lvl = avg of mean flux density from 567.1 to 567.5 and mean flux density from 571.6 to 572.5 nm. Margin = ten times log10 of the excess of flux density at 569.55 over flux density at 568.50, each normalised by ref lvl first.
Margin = -22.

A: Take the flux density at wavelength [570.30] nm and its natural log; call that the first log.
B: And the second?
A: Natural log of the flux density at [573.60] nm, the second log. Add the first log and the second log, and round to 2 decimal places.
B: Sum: 4.27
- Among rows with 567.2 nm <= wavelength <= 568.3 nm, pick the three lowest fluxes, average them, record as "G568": 8.203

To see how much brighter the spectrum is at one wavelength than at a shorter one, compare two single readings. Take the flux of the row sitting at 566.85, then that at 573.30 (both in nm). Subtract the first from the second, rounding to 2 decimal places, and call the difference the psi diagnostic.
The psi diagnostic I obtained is 0.42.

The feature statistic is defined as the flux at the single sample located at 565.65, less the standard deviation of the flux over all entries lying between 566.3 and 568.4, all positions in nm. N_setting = 8.22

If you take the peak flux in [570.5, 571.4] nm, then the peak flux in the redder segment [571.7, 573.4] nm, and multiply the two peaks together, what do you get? 74.5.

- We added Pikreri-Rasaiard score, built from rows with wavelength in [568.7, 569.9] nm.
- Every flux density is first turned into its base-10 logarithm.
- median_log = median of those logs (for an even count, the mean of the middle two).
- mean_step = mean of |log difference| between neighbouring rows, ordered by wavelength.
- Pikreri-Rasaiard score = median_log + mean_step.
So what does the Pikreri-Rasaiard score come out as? 0.934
